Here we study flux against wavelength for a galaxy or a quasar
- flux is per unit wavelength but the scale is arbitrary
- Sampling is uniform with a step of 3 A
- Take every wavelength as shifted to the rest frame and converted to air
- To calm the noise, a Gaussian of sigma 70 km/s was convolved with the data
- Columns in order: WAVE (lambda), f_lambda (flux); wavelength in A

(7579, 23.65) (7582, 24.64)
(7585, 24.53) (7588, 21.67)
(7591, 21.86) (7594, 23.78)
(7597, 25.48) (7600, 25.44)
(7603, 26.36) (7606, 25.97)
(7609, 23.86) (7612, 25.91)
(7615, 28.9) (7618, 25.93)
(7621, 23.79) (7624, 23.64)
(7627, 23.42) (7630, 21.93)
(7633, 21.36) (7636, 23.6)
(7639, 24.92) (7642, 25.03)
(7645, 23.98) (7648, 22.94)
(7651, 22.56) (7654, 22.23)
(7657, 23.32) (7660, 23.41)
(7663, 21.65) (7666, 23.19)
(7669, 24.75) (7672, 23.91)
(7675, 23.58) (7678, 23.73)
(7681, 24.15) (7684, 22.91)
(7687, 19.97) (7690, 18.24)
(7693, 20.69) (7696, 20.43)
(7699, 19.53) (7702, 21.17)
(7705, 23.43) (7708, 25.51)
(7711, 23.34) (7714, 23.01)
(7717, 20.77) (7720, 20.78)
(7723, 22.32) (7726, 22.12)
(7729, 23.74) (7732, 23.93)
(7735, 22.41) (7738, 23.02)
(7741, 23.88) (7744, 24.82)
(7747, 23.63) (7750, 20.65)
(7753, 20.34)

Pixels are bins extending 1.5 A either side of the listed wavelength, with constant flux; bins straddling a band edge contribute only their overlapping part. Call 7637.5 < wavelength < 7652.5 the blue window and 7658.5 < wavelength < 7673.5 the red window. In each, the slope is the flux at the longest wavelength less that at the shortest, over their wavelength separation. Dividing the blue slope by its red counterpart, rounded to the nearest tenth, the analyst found -4.7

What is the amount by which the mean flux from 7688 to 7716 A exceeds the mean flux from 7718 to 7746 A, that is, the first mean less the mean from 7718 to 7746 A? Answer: -1.3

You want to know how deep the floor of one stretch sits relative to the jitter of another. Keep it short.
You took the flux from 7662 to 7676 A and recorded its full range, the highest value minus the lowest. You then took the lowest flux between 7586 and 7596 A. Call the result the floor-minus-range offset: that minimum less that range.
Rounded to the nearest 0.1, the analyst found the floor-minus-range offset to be 18.6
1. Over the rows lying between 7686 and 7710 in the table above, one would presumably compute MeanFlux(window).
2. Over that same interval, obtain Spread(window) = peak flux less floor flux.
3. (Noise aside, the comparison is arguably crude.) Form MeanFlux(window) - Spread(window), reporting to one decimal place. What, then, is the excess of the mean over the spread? 13.9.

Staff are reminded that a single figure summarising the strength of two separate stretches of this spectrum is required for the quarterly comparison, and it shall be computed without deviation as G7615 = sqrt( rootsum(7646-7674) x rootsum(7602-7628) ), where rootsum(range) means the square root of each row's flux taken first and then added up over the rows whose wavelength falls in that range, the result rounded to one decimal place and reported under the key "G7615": 44.2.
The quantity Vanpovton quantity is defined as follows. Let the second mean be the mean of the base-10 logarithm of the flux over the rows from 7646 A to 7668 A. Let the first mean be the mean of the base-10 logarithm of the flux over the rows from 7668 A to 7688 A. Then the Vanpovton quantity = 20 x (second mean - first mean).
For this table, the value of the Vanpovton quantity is -0.18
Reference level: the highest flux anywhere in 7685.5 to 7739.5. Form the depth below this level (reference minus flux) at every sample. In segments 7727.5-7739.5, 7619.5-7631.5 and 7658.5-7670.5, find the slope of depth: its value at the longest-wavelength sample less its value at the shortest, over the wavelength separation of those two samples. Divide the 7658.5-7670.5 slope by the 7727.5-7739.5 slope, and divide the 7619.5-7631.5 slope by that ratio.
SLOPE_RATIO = -0.11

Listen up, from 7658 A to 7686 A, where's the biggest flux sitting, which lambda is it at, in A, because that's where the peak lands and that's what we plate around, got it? 7669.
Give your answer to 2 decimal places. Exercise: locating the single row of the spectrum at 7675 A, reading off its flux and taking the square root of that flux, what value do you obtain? 4.86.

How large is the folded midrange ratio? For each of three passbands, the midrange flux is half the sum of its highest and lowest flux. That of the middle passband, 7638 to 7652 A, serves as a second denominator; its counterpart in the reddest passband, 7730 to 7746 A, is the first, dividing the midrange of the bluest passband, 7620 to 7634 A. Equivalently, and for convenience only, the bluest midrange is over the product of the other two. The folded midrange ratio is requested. 0.040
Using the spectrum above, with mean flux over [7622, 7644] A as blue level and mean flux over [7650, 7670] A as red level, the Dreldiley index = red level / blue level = 0.98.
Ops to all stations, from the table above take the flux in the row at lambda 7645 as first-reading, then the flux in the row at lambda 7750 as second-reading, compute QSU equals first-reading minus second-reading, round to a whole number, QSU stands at 3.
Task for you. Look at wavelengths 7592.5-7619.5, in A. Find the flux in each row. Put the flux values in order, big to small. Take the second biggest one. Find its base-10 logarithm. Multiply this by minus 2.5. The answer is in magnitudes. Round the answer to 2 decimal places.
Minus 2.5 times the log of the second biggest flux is -3.55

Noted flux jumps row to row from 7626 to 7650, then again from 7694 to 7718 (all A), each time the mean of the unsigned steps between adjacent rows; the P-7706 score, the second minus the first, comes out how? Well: 0.5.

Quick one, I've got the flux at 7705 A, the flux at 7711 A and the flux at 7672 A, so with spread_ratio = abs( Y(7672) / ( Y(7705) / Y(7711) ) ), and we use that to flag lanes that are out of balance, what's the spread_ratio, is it 23.8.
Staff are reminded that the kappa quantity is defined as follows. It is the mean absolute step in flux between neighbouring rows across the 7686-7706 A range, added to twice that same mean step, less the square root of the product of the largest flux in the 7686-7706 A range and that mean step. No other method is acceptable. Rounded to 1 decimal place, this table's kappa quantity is -1.4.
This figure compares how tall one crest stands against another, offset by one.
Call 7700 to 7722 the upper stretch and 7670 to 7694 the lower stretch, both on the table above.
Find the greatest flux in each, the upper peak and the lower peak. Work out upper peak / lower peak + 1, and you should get 2.06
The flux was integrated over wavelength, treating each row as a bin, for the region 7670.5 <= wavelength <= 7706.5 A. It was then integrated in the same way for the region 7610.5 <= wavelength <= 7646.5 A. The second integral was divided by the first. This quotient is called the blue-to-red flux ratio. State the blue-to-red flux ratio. 1.12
